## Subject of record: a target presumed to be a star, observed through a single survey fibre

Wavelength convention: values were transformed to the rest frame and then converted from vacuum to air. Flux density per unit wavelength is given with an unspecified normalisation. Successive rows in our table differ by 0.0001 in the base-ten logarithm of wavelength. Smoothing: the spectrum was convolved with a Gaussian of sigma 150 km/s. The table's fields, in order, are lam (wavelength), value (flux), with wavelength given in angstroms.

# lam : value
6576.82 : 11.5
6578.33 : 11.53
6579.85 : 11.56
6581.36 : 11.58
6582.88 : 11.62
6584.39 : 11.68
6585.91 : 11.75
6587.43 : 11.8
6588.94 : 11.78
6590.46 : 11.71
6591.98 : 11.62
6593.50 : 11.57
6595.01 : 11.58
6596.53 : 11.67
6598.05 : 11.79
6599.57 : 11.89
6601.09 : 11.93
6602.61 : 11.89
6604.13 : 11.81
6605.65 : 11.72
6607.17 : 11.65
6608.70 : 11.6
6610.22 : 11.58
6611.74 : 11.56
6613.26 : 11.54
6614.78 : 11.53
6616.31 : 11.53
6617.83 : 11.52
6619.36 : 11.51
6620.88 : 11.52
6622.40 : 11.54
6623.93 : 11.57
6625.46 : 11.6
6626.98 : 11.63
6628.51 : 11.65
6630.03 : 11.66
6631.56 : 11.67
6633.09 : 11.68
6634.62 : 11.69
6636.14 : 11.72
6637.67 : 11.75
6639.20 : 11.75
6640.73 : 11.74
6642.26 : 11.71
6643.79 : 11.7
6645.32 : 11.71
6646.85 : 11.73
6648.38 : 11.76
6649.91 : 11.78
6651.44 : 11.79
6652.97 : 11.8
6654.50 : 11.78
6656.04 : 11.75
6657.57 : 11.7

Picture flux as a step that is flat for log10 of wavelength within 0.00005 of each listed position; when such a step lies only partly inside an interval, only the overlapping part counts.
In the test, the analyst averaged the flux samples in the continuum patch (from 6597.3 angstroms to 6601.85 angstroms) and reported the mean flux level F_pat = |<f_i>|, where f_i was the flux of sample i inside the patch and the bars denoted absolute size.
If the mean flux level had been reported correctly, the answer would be 11.9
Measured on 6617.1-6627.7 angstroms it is 11.6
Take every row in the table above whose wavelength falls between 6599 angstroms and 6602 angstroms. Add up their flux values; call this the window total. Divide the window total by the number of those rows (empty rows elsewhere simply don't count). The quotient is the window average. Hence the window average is 11.9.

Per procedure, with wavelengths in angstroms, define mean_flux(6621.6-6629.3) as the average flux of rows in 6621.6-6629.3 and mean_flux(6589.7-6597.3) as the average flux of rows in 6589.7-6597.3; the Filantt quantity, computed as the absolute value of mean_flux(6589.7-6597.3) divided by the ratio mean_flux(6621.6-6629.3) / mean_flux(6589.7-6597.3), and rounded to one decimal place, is 11.7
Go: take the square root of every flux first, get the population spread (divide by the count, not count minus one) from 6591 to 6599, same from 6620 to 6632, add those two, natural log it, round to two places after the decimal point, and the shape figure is -3.94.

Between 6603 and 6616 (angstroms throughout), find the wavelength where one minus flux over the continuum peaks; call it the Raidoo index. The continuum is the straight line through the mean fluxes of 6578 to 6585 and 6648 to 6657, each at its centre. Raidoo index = 6614.78 angstroms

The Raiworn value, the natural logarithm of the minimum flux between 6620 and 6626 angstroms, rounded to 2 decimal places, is 2.44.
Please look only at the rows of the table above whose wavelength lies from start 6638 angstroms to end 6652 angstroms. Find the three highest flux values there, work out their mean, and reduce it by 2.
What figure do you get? 9.78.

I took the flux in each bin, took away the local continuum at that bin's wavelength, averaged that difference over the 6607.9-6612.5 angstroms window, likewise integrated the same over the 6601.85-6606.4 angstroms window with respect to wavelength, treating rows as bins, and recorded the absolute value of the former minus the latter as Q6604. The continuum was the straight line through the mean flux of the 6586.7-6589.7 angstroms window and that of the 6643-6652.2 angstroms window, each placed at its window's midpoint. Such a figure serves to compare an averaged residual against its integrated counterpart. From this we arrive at 0.3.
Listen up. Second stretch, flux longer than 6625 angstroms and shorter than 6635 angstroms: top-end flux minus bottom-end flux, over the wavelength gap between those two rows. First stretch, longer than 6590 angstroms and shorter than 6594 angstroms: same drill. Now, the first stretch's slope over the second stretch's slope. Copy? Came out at -5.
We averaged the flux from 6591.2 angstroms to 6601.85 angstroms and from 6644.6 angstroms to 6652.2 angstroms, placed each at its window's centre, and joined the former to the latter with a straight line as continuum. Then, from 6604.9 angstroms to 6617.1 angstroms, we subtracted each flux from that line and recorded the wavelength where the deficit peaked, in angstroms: 6616.31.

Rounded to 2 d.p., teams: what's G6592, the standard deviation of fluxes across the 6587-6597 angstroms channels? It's 0.09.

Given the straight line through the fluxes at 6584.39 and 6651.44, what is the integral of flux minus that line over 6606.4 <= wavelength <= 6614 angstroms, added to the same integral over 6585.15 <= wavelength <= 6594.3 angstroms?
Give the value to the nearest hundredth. -0.89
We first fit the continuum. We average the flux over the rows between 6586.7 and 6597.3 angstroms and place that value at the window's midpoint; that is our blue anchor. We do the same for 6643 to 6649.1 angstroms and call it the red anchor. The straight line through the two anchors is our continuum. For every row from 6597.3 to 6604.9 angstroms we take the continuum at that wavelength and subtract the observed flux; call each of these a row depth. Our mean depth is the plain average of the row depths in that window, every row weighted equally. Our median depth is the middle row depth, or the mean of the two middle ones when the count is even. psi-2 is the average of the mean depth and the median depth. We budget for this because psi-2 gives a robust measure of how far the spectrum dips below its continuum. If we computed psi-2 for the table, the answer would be -0.19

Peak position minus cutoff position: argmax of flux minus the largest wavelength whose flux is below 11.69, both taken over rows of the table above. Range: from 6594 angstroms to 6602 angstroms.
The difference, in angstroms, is 4.6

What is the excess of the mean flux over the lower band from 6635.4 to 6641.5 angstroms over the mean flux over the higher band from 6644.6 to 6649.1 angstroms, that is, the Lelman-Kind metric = 0.0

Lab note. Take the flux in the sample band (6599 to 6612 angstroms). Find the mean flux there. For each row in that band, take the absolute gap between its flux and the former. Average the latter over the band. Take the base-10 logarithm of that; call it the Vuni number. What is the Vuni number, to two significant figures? -0.89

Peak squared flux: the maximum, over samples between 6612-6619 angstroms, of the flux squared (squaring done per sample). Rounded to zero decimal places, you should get 133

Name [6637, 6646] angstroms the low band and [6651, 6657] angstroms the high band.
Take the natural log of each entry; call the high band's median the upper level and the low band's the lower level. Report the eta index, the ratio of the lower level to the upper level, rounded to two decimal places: 1.00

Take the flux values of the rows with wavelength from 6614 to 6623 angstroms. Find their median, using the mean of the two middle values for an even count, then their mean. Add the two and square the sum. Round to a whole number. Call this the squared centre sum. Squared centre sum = 531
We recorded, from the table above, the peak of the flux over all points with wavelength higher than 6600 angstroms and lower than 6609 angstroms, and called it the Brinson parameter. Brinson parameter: 11.93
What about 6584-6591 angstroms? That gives 11.8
